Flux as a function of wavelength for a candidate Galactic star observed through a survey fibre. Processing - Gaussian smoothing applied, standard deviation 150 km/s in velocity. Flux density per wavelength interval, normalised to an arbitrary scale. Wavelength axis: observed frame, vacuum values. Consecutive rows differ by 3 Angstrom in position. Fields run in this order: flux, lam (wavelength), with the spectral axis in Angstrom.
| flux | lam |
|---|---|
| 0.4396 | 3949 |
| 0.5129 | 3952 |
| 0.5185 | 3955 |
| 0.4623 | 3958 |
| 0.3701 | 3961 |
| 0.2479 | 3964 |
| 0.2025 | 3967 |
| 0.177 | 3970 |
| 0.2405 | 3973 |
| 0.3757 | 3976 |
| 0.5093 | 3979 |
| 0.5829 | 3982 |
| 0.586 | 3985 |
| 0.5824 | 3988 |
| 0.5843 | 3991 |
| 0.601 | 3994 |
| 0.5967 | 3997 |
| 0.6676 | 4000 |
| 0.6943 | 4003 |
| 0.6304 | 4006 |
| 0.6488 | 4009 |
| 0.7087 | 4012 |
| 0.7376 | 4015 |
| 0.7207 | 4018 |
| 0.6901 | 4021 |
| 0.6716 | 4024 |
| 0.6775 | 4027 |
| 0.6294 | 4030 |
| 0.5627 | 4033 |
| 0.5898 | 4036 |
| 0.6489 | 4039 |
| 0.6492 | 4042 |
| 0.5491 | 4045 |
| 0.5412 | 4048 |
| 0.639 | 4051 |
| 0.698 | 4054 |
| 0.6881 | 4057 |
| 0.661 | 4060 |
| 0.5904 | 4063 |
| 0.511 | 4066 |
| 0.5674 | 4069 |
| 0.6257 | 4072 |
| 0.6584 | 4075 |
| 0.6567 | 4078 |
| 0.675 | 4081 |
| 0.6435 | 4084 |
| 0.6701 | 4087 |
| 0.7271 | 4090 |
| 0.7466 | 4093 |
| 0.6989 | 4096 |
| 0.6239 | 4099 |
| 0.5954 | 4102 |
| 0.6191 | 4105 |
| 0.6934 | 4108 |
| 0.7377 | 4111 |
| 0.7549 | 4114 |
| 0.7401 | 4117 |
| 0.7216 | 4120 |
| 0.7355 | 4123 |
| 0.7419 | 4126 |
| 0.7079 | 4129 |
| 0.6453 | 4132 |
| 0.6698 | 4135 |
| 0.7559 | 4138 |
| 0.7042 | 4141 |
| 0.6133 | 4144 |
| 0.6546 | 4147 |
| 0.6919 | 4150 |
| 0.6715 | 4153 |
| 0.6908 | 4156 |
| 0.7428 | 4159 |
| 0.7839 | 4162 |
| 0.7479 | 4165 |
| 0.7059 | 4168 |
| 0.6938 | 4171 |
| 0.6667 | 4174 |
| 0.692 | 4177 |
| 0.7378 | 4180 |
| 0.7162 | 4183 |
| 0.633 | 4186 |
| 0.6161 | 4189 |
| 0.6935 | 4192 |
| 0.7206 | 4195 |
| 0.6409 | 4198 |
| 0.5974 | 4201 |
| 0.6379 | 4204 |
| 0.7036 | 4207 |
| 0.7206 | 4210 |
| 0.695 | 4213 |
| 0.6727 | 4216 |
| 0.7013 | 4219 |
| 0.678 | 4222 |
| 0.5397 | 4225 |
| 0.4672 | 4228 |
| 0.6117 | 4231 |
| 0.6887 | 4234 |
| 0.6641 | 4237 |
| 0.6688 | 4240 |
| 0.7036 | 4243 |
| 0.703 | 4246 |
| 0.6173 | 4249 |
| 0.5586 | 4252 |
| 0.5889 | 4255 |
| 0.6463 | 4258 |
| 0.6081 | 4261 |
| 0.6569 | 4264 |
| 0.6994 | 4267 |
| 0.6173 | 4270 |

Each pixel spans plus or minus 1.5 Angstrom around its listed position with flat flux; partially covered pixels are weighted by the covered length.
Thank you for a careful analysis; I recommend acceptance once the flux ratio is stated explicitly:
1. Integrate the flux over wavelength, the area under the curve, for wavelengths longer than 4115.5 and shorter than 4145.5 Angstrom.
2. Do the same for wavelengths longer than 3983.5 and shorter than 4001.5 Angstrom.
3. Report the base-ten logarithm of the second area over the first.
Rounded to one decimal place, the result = -0.3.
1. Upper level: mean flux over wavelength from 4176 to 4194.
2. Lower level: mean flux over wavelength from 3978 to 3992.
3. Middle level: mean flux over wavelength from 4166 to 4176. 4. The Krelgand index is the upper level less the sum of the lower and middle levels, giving -0.58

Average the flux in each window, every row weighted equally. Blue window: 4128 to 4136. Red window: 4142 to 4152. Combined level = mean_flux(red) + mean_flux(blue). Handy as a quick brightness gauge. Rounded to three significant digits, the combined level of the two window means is 1.33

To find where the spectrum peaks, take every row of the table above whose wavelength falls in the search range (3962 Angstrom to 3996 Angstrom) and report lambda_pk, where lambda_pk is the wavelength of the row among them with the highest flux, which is 3994 Angstrom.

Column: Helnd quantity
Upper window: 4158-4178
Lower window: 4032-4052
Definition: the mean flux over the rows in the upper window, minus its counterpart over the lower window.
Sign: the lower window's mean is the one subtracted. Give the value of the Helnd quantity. 0.122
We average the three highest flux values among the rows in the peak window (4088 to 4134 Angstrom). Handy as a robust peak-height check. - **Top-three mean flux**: 0.75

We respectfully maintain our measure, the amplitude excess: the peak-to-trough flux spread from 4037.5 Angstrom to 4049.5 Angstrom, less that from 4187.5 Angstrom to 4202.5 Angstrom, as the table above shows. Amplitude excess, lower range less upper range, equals -0.015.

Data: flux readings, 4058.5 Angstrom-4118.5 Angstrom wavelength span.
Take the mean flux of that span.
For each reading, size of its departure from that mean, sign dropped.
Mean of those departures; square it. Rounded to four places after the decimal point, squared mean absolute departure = 0.0026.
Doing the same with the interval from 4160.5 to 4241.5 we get 0.0022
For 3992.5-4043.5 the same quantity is 0.0015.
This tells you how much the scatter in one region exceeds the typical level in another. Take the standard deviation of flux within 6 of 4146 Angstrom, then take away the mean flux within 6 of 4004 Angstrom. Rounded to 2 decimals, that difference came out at -0.62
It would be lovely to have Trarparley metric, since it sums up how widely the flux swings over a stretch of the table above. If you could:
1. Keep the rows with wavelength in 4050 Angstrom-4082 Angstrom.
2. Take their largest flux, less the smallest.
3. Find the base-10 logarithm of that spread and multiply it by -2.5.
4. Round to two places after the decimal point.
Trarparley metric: 1.82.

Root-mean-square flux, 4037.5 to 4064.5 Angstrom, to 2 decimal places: 0.63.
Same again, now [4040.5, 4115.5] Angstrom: 0.65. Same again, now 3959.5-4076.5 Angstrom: 0.59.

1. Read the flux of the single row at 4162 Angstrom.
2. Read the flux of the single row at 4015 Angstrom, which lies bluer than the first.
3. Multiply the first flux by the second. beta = 0.58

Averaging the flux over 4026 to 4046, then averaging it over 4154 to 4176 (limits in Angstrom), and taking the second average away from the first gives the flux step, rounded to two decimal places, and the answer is -0.10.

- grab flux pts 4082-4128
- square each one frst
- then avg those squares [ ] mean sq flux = 0.49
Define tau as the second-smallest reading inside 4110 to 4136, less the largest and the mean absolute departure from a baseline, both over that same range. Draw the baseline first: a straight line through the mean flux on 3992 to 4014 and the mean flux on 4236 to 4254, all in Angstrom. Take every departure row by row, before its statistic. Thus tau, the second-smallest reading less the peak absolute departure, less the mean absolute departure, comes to 0.50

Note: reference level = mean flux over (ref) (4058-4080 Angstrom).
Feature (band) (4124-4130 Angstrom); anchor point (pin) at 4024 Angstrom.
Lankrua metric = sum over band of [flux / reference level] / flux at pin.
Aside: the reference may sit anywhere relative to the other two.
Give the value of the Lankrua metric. 3.5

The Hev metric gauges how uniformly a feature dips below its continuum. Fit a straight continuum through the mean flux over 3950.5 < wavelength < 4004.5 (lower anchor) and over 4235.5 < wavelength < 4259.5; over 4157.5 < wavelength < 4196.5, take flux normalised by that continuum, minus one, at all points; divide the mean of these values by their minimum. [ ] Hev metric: 11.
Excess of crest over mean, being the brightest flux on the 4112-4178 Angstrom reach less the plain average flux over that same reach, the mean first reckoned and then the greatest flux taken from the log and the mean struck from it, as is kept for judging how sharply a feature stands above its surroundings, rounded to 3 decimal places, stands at 0.078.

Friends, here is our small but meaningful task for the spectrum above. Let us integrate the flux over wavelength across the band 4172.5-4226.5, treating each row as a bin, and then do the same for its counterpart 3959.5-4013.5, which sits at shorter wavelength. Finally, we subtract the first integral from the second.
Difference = -9.2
